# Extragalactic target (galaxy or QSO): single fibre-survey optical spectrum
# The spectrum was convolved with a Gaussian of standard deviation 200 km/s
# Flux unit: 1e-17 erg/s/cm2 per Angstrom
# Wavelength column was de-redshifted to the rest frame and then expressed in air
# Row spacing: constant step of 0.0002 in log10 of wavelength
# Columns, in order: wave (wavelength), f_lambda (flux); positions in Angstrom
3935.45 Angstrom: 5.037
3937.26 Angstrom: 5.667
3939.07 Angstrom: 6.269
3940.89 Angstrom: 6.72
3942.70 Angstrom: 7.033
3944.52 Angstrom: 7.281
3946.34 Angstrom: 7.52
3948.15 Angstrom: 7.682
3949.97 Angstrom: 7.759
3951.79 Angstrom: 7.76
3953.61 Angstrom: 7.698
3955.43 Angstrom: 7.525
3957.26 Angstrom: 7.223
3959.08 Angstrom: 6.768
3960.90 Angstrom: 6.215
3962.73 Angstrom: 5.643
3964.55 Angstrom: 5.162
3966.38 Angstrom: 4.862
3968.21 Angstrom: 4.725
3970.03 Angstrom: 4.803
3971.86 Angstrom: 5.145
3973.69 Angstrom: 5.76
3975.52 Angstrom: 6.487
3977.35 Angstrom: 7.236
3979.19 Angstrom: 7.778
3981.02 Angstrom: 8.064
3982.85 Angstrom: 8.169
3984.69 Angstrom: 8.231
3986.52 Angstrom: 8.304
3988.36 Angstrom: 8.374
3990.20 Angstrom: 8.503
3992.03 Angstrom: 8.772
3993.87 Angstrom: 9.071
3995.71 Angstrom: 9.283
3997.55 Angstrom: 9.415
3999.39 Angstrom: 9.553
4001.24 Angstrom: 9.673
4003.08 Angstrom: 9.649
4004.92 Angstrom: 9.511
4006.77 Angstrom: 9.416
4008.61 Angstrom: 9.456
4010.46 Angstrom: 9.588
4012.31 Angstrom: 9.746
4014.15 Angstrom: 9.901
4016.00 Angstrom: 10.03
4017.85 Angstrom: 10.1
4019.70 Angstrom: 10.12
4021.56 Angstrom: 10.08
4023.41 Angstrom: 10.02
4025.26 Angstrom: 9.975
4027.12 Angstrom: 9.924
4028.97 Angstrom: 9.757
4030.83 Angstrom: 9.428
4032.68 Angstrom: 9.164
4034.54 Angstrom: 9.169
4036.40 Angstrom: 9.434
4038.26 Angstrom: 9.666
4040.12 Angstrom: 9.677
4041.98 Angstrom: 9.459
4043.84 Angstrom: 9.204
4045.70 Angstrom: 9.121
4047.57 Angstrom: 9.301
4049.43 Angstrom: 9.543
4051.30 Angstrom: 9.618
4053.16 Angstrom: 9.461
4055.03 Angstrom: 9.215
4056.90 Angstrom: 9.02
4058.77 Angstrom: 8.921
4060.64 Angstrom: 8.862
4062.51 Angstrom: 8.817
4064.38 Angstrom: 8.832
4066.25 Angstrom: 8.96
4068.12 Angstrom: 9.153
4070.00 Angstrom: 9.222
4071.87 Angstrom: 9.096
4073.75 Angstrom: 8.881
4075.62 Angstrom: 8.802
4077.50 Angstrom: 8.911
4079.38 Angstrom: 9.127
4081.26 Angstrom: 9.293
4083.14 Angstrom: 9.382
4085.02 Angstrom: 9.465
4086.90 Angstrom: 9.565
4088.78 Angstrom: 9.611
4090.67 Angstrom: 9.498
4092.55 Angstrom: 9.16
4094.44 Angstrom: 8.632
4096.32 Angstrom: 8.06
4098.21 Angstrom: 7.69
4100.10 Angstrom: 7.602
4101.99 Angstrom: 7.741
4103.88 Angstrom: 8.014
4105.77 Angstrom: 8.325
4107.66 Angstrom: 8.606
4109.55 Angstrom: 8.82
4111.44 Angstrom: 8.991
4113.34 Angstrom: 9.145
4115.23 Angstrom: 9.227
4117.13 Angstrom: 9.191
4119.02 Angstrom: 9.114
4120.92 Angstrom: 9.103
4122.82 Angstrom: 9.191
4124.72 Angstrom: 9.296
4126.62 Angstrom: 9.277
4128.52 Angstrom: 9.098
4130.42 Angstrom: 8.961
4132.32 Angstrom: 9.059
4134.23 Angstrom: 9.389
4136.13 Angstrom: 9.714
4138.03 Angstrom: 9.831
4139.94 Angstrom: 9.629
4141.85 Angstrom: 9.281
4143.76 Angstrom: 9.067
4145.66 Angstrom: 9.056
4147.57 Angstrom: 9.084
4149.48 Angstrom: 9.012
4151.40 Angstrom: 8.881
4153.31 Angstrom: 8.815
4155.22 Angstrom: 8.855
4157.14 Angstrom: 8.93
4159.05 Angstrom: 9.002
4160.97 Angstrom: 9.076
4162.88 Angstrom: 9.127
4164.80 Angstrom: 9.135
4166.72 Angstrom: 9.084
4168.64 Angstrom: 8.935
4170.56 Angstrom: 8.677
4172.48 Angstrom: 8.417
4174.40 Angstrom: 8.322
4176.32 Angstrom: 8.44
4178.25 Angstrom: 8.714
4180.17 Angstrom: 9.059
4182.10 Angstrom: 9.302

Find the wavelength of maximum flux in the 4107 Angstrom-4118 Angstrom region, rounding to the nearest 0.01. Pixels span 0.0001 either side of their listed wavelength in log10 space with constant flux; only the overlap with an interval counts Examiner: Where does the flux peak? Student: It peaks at 4115.23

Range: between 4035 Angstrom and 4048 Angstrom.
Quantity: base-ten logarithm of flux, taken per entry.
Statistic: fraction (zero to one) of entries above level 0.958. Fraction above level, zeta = 1.0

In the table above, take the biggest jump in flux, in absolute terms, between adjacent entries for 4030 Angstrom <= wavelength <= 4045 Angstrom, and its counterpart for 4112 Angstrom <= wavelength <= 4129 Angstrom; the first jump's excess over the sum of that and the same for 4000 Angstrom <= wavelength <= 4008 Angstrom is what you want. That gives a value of -0.1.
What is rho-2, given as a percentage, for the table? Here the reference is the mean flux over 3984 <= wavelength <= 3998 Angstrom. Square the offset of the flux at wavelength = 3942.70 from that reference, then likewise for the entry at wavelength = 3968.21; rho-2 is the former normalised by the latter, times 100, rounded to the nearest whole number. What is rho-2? 18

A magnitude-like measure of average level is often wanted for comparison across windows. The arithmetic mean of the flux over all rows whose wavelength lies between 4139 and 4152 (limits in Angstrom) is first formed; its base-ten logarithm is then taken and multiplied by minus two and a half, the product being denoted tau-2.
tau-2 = -2.40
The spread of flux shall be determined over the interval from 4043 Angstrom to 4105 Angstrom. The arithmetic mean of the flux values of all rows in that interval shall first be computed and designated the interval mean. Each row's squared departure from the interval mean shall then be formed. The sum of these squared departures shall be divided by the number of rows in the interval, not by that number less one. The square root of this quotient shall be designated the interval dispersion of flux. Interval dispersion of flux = 0.55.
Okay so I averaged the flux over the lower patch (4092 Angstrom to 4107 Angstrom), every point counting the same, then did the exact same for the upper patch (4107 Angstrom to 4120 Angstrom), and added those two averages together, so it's 17.2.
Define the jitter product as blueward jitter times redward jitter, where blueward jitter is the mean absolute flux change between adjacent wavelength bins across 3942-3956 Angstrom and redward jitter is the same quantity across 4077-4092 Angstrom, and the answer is 0.016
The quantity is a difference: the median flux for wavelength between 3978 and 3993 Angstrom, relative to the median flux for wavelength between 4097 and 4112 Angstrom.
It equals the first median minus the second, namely 0.1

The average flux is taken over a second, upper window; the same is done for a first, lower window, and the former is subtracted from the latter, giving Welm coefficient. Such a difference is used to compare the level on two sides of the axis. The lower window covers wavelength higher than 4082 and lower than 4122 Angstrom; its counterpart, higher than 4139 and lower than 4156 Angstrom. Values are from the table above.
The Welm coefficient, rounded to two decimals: -0.27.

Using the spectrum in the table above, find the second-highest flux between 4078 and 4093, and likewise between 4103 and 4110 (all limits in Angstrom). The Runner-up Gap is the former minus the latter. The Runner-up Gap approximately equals 1.0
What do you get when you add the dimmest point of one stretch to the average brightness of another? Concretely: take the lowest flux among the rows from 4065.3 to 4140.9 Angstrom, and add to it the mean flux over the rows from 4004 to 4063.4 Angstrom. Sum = 17.1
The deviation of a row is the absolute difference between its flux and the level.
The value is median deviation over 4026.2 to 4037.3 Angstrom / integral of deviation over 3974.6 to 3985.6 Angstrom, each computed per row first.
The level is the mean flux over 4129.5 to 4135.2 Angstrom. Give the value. 0.018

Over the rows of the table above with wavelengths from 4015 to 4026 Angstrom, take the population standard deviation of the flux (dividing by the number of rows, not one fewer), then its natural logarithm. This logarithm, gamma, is -3.0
